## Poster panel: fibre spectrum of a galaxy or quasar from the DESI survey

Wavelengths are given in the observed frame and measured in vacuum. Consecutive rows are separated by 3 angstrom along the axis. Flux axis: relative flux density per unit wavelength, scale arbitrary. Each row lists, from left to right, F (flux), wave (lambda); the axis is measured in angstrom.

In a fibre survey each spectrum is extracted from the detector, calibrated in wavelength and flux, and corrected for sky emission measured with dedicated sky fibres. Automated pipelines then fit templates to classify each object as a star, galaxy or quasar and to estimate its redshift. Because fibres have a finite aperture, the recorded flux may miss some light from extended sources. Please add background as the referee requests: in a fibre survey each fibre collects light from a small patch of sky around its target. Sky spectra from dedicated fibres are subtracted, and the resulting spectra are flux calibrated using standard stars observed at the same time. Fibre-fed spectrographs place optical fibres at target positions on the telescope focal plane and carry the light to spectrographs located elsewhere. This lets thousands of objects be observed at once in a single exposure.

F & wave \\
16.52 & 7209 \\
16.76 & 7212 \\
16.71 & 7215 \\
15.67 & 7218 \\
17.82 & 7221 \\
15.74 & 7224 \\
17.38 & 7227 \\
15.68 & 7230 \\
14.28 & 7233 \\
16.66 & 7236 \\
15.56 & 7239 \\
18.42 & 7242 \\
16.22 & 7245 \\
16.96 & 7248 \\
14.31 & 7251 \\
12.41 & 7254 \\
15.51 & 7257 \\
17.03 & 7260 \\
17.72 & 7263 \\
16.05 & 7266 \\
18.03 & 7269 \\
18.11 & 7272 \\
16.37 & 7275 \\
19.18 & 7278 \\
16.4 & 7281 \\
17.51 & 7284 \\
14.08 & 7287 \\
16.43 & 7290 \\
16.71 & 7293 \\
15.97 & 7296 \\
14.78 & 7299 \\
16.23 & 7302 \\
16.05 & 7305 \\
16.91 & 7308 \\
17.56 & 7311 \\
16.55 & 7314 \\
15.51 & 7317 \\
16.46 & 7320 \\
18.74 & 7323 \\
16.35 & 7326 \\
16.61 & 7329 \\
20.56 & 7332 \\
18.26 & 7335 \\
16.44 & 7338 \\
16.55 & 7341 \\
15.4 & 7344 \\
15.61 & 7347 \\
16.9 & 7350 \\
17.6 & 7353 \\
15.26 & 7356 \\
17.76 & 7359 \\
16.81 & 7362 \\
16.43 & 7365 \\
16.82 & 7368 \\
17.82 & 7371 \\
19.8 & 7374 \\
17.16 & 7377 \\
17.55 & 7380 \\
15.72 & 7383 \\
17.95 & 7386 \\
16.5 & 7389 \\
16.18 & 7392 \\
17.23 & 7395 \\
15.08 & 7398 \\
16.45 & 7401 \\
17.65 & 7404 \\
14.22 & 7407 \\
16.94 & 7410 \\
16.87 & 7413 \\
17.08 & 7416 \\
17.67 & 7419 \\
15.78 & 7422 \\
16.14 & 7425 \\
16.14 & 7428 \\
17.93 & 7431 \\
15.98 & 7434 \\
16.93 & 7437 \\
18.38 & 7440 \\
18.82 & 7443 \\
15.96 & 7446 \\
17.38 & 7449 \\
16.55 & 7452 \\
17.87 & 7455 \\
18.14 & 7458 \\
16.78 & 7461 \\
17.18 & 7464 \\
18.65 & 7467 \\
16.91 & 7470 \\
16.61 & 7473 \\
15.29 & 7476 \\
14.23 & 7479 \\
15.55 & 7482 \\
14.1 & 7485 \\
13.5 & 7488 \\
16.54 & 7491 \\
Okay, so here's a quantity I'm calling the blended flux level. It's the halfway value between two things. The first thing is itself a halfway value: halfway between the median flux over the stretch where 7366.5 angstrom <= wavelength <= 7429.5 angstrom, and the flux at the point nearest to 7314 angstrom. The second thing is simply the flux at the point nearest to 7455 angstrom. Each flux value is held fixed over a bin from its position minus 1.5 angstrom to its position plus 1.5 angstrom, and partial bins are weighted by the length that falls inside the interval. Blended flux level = 17.3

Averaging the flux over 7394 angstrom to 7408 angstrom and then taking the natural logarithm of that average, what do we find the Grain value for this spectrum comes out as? 2.78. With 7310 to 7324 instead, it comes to 2.83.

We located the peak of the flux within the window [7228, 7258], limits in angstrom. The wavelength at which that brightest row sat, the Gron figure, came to 7242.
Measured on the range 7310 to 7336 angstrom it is 7332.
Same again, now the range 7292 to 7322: 7311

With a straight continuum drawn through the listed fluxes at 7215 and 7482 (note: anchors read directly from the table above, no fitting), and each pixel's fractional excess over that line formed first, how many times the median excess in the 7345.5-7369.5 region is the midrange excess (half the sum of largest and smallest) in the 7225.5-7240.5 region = -1.0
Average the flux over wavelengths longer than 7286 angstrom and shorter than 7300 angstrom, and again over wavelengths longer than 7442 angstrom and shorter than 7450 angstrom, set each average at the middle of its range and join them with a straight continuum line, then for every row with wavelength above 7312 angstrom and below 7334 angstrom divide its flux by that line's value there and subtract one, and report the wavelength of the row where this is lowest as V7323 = 7317 angstrom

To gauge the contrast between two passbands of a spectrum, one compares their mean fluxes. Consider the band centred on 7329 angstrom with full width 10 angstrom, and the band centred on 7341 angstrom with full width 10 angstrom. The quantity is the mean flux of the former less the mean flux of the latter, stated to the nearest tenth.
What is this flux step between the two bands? 1.7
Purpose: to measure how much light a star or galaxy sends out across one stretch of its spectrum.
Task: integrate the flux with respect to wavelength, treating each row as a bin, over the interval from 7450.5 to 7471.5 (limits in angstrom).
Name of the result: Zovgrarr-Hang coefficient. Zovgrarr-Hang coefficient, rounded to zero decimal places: 366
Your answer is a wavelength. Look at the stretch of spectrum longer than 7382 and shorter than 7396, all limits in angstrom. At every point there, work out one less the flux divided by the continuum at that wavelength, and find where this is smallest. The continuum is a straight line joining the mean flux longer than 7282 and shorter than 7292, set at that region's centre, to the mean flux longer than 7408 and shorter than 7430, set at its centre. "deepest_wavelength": 7386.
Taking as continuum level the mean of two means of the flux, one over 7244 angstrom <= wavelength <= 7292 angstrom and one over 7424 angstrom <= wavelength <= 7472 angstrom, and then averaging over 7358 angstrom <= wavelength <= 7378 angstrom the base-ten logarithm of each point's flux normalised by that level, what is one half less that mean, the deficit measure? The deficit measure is 0.483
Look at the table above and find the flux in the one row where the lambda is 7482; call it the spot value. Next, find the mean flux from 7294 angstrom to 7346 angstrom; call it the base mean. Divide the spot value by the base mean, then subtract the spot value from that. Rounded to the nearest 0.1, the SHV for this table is -14.6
